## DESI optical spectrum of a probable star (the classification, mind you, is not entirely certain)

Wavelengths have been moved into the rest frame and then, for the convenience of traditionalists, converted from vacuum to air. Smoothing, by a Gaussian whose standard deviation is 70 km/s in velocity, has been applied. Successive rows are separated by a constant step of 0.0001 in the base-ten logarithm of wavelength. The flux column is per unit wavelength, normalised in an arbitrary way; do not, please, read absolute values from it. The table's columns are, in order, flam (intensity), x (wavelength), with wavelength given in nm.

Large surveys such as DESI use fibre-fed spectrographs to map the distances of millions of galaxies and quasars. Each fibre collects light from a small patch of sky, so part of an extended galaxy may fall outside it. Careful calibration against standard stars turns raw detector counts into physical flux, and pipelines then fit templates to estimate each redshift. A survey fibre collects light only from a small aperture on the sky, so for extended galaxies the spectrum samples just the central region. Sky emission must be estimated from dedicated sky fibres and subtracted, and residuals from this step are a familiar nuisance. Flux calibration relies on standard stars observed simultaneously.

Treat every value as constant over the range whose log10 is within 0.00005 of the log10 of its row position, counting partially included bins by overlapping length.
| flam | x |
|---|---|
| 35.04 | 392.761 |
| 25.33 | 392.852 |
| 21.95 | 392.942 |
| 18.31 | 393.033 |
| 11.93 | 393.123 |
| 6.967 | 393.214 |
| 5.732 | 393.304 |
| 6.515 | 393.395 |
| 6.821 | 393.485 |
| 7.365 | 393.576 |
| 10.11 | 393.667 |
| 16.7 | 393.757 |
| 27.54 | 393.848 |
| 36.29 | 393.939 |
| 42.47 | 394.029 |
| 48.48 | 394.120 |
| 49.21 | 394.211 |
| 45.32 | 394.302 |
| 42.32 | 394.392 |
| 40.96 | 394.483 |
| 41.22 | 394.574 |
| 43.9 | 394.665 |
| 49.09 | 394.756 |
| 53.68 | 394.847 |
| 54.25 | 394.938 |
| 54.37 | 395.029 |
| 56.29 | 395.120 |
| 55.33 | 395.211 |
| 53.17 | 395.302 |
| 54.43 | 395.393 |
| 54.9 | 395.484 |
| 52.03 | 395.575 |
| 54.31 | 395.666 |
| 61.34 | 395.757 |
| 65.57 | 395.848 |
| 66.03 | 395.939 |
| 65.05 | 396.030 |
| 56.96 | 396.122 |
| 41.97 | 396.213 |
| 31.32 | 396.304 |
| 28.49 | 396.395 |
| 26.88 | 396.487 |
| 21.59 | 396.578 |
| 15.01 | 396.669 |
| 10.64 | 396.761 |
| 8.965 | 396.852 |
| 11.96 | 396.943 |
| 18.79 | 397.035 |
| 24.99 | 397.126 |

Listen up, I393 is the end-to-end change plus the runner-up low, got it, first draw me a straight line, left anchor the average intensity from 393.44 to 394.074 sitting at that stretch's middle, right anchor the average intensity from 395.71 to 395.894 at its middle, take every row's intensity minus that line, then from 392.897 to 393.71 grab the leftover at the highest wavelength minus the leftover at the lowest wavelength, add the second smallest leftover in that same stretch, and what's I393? -36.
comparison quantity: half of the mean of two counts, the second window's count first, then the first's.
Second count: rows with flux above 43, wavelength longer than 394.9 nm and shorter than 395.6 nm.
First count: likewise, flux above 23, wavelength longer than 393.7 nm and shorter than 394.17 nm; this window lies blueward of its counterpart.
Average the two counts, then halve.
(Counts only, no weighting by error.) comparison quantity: 3.0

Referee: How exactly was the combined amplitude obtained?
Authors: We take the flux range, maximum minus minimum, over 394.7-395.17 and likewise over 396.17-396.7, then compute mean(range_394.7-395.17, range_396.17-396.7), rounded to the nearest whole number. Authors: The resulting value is 17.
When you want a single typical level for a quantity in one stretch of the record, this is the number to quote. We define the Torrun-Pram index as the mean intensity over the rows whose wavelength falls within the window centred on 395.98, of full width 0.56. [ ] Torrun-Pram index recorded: 59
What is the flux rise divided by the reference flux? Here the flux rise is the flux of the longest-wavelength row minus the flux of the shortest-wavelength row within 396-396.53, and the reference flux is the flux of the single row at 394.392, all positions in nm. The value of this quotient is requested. -0.90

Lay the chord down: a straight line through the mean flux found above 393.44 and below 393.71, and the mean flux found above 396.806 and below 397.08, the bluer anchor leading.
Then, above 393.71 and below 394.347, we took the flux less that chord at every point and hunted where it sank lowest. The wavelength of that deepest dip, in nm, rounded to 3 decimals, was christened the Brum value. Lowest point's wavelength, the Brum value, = 393.757 nm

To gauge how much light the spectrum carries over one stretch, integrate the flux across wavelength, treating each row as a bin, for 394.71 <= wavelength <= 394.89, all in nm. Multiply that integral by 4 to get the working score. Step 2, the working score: 37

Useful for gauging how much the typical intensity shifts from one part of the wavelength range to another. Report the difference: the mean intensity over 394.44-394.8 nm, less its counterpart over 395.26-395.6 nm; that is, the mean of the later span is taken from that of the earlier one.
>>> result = -10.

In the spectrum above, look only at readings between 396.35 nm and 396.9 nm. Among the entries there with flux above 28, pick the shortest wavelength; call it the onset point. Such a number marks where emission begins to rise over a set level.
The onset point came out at 396.395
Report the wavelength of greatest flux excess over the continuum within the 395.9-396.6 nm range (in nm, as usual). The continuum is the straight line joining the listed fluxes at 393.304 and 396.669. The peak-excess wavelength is 395.939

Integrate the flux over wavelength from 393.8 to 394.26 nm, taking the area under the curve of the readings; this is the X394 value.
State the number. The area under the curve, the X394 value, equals 19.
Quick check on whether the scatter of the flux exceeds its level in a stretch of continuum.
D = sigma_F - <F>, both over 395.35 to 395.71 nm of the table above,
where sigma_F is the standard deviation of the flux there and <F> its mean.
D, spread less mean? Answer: -53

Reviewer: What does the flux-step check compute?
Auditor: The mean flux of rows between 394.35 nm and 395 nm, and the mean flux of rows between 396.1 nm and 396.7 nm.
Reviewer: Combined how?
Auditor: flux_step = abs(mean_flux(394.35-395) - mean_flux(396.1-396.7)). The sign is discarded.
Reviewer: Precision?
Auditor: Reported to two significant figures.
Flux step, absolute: 15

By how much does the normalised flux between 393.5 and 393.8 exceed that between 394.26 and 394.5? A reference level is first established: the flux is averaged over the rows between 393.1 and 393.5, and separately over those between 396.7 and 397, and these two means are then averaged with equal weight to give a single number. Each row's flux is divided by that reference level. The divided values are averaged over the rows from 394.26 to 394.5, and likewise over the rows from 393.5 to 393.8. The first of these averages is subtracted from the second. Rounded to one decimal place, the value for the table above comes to -3.5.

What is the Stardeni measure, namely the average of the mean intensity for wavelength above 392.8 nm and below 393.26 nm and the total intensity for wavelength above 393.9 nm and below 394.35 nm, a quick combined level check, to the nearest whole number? 119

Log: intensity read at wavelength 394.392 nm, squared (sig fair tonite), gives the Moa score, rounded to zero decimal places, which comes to 1791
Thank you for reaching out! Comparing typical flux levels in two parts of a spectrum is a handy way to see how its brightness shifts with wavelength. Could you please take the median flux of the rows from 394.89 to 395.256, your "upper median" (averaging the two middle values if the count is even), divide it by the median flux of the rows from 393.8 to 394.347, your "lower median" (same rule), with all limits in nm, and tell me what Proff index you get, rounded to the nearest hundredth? 1.25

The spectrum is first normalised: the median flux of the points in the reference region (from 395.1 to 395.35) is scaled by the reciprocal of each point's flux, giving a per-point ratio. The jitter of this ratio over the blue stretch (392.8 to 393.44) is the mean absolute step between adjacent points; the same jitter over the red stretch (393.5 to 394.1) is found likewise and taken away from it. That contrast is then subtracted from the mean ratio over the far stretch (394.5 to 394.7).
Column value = 1.1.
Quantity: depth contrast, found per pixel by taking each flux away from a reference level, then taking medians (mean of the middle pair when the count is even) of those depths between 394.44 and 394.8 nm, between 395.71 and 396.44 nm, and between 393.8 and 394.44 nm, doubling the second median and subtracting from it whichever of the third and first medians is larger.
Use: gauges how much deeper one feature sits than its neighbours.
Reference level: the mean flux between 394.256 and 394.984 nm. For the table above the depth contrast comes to -29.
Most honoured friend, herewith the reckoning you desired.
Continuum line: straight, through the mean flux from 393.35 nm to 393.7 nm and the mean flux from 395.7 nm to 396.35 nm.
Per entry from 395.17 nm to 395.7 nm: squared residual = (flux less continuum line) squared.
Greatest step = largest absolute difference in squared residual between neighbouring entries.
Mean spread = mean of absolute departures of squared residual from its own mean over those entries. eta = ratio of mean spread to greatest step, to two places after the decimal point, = 0.54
